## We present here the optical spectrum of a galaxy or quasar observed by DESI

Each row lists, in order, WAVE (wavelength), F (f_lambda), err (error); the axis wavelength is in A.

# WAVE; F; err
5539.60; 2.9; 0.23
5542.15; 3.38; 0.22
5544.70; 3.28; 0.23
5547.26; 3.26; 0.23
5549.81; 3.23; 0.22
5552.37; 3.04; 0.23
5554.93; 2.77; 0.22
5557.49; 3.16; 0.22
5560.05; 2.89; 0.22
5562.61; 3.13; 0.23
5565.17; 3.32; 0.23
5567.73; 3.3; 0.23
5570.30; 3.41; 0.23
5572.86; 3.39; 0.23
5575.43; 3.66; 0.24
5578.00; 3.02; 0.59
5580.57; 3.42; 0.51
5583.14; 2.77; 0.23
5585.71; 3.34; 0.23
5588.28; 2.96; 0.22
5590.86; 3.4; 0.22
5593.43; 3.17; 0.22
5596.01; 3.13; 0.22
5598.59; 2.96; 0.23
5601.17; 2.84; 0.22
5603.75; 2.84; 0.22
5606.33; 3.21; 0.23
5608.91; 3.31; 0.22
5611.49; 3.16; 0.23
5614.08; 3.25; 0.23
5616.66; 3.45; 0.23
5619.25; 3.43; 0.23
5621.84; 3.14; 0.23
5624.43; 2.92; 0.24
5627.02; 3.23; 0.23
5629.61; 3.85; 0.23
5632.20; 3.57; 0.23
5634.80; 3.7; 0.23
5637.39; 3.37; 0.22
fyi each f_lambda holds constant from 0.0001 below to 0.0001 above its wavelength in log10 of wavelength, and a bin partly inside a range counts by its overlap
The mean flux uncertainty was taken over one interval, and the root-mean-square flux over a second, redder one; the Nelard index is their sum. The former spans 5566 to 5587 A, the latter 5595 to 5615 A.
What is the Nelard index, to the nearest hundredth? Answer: 3.40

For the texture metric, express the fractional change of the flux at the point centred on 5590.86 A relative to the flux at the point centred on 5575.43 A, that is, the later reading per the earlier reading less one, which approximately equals -0.07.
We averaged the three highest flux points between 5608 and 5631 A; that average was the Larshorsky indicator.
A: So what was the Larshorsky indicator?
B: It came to 3.58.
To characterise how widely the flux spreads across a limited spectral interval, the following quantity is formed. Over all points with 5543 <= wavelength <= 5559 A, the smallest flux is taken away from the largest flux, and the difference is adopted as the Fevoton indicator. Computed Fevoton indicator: 0.5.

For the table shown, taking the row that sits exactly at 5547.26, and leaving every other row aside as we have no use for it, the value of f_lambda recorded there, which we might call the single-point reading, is 3.26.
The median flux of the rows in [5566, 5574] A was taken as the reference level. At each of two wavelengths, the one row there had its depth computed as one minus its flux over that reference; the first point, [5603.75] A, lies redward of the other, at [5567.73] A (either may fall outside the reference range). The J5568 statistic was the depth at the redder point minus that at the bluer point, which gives 0.14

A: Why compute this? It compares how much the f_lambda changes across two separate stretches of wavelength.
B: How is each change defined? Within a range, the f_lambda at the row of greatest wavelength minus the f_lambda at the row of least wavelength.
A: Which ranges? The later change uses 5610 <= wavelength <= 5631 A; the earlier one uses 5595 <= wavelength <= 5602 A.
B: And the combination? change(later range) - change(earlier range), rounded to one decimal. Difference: 1.0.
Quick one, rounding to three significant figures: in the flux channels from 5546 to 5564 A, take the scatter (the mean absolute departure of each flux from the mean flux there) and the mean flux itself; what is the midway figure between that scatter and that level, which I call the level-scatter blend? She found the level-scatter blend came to 1.61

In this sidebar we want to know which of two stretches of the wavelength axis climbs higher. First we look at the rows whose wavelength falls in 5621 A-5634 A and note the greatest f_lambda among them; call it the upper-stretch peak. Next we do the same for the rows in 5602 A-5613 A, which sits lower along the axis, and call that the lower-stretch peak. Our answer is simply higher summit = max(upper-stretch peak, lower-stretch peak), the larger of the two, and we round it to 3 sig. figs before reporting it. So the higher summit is 3.85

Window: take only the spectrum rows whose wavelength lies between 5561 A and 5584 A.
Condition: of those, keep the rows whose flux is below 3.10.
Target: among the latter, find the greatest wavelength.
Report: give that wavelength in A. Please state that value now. 5583.14 A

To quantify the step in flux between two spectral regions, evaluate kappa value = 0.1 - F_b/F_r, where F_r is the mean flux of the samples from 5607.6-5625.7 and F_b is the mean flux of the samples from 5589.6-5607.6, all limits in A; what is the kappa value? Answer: -0.851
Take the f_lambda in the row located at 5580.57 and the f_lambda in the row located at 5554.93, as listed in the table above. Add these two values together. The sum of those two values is 6.19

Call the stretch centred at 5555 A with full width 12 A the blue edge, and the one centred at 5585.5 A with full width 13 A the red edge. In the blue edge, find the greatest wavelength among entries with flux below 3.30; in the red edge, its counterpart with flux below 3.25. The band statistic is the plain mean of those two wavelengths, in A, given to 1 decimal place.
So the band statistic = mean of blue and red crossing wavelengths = 5574.2 A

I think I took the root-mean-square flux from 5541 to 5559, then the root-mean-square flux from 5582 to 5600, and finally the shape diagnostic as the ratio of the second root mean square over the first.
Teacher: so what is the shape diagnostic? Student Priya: 0.98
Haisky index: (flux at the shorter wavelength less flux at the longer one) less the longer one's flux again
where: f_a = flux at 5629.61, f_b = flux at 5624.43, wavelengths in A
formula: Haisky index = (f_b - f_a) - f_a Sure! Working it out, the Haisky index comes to -4.8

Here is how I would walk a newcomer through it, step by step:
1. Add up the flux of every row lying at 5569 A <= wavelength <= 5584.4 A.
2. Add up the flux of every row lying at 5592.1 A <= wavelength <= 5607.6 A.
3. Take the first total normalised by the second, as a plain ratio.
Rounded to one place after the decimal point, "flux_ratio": 1.1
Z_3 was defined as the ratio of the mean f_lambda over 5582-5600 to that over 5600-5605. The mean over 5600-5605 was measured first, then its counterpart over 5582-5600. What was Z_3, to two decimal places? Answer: 1.09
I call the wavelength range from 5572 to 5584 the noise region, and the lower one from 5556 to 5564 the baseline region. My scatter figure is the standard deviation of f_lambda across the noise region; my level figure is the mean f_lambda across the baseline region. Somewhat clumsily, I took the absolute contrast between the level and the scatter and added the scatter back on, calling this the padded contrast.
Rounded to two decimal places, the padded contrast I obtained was 3.06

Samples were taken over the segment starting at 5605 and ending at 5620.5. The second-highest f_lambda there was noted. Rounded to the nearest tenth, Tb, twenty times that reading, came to 68.6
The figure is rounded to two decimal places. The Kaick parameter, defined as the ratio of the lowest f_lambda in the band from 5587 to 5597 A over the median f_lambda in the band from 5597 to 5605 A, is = 1.04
